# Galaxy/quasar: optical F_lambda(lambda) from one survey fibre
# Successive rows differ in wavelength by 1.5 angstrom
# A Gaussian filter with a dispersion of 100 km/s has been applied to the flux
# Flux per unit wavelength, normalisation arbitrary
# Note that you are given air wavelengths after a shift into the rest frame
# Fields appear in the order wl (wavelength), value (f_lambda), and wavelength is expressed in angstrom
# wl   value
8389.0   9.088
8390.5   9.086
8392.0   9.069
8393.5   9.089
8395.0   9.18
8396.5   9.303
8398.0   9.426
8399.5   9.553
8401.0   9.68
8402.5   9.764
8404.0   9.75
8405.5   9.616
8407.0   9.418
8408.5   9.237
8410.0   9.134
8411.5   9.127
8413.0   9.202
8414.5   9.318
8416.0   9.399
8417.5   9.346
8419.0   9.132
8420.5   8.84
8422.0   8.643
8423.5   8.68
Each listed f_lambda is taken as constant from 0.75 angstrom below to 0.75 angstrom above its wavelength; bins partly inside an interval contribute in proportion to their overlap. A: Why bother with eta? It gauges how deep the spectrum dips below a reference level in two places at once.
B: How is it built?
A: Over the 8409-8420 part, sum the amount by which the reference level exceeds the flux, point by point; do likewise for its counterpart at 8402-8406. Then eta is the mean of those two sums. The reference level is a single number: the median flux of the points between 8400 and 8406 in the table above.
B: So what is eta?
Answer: 1.7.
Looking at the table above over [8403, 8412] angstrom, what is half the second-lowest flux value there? 4.57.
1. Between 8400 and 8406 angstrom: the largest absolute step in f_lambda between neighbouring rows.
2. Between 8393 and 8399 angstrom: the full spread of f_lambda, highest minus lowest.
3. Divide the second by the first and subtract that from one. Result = -1.5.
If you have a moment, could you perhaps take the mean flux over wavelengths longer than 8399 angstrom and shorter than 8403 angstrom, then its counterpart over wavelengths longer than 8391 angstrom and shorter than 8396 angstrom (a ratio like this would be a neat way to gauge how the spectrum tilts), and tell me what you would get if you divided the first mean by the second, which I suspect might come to 1.06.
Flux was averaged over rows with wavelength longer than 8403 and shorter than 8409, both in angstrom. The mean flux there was 9.5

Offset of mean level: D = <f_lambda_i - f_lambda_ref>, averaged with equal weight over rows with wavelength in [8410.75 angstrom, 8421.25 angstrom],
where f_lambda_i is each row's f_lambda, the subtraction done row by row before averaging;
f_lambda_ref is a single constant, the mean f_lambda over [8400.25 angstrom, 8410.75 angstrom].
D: -0.32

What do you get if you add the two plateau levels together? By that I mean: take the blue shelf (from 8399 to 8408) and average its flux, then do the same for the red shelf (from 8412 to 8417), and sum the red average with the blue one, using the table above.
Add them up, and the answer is 18.9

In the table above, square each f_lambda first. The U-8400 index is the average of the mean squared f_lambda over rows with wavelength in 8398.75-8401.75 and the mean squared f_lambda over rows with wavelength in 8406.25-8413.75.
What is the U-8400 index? 89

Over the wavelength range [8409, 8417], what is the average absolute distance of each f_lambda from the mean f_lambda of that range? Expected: 0.10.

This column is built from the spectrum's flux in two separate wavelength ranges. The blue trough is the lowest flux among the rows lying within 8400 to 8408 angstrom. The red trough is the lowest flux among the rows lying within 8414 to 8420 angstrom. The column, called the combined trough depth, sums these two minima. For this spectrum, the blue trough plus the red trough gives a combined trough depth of 18.55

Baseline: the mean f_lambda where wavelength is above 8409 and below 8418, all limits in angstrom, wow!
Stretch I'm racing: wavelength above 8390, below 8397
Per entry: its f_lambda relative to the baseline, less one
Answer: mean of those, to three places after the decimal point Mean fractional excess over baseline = -0.012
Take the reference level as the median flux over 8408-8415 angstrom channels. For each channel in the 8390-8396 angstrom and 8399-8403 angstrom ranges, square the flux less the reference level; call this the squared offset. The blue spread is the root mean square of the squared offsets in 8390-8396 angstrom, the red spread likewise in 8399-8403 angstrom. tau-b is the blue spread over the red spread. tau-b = 0.1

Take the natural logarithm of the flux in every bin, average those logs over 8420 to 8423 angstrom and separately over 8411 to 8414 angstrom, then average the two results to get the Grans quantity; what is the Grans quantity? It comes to 2.19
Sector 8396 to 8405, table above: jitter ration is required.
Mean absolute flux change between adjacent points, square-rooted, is 0.31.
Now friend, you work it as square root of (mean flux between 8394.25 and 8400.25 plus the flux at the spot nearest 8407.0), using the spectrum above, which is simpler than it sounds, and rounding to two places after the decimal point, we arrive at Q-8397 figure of 4.33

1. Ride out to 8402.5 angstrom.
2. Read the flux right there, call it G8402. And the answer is 9.764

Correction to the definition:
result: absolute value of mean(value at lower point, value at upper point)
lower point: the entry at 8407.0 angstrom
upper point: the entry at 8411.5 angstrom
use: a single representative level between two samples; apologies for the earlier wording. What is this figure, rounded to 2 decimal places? 9.27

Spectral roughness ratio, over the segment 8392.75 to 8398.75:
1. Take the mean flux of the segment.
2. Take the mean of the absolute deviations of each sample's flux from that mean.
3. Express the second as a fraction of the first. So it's 0.012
